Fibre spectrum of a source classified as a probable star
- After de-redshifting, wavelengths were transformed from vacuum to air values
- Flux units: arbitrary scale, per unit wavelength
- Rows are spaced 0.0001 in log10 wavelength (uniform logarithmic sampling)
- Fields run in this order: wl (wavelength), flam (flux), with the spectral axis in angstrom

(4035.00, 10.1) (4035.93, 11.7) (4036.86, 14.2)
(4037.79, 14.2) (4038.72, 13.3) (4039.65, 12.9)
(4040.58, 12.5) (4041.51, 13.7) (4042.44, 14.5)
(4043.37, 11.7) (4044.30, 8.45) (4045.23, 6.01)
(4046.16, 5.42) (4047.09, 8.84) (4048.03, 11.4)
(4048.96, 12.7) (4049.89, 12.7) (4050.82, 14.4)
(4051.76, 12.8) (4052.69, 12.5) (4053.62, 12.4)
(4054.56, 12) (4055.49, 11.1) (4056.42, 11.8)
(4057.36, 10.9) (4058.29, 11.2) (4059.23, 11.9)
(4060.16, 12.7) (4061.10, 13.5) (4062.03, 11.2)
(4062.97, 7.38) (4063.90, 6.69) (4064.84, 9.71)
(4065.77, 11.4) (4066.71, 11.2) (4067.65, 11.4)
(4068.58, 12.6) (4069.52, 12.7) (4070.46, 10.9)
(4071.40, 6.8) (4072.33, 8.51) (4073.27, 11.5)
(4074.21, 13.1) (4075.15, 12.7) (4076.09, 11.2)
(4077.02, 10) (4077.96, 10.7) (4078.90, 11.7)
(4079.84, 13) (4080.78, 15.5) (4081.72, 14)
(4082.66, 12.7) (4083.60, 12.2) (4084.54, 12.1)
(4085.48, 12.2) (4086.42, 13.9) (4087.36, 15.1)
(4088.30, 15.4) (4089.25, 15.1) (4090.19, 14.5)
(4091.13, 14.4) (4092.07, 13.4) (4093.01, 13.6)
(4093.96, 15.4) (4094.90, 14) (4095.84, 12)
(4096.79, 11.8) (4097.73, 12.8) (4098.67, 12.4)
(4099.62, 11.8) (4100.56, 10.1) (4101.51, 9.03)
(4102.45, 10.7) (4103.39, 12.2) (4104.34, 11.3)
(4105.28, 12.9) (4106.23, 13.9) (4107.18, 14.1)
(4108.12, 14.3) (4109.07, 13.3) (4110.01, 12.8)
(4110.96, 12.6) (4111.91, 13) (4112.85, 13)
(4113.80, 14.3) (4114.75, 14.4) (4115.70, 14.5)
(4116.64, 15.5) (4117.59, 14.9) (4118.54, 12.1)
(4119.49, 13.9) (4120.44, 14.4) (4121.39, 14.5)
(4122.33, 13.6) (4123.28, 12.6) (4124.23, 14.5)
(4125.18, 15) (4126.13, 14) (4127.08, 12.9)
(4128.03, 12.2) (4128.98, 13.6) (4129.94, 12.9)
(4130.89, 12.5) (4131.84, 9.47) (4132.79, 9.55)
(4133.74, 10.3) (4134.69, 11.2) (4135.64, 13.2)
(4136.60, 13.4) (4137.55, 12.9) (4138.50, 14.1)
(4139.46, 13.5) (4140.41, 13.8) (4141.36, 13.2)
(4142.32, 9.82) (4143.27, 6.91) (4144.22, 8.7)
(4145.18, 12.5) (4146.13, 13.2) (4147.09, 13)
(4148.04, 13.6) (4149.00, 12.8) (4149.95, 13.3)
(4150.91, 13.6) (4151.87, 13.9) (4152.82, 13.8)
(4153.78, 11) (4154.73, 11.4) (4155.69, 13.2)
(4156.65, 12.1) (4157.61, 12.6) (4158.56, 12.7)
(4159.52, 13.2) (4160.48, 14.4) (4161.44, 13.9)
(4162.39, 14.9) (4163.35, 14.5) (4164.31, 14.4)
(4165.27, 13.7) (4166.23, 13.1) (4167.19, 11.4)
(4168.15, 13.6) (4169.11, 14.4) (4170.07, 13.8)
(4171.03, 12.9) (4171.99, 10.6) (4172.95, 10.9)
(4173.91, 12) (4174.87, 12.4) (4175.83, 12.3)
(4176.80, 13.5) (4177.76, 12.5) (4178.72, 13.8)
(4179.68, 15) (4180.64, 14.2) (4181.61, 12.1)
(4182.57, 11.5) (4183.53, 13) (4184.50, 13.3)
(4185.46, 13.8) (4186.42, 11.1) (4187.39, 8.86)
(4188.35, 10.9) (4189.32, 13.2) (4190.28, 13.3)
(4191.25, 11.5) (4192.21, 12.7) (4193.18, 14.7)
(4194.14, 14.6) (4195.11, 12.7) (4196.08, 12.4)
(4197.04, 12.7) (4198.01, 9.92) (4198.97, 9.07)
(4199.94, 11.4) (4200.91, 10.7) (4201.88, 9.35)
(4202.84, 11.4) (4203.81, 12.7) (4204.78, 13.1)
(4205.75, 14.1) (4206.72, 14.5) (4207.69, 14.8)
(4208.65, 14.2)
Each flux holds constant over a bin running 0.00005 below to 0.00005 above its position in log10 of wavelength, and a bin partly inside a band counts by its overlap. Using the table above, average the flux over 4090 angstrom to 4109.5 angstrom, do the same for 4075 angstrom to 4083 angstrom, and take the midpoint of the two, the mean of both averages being 12.6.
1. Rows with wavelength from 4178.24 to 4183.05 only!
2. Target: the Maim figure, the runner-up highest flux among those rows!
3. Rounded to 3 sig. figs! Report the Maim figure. 14.2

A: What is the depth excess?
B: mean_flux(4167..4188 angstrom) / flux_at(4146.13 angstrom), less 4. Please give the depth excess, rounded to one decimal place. -3.0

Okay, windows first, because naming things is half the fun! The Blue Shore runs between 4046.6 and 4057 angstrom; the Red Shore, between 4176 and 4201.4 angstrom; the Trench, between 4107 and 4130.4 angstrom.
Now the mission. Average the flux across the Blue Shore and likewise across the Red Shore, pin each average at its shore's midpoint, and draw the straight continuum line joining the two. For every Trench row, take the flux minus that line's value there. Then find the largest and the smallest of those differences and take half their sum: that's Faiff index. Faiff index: 1.6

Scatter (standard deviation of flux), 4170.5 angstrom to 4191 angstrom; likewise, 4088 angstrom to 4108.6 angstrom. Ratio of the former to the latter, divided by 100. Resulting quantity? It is 0.0083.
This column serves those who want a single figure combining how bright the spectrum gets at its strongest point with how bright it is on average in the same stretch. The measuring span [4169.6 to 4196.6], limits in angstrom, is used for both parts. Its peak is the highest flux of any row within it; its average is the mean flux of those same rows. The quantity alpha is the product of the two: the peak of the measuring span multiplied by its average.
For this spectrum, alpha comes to 189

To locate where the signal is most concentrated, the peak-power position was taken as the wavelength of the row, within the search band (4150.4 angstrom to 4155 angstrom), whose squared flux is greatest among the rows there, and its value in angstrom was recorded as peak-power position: 4151.87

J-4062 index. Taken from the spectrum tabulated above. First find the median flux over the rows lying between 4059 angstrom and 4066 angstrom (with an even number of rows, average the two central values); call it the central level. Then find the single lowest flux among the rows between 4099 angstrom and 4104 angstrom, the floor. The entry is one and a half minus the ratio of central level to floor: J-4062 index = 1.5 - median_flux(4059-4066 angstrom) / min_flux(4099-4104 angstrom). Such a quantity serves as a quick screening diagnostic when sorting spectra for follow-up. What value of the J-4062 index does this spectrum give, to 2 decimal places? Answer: 0.25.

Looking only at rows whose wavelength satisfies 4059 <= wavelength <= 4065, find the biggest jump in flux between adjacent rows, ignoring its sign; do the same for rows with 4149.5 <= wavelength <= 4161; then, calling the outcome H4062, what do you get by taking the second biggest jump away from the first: 1.0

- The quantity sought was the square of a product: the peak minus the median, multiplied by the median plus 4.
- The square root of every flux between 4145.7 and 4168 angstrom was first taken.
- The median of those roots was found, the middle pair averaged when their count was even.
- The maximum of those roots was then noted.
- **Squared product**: 3.0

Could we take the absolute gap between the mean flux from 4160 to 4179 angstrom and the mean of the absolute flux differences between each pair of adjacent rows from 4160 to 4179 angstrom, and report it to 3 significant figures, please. 12.2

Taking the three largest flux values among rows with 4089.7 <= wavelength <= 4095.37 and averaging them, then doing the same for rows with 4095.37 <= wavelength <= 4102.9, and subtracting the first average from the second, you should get -2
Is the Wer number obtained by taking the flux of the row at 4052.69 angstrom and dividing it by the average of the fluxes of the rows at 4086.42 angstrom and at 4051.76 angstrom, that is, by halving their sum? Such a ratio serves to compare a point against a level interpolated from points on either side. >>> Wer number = 0.94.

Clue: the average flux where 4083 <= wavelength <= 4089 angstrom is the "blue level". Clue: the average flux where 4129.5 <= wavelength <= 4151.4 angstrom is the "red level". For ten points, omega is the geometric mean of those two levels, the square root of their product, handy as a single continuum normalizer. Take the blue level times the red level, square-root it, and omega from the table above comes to 12.8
